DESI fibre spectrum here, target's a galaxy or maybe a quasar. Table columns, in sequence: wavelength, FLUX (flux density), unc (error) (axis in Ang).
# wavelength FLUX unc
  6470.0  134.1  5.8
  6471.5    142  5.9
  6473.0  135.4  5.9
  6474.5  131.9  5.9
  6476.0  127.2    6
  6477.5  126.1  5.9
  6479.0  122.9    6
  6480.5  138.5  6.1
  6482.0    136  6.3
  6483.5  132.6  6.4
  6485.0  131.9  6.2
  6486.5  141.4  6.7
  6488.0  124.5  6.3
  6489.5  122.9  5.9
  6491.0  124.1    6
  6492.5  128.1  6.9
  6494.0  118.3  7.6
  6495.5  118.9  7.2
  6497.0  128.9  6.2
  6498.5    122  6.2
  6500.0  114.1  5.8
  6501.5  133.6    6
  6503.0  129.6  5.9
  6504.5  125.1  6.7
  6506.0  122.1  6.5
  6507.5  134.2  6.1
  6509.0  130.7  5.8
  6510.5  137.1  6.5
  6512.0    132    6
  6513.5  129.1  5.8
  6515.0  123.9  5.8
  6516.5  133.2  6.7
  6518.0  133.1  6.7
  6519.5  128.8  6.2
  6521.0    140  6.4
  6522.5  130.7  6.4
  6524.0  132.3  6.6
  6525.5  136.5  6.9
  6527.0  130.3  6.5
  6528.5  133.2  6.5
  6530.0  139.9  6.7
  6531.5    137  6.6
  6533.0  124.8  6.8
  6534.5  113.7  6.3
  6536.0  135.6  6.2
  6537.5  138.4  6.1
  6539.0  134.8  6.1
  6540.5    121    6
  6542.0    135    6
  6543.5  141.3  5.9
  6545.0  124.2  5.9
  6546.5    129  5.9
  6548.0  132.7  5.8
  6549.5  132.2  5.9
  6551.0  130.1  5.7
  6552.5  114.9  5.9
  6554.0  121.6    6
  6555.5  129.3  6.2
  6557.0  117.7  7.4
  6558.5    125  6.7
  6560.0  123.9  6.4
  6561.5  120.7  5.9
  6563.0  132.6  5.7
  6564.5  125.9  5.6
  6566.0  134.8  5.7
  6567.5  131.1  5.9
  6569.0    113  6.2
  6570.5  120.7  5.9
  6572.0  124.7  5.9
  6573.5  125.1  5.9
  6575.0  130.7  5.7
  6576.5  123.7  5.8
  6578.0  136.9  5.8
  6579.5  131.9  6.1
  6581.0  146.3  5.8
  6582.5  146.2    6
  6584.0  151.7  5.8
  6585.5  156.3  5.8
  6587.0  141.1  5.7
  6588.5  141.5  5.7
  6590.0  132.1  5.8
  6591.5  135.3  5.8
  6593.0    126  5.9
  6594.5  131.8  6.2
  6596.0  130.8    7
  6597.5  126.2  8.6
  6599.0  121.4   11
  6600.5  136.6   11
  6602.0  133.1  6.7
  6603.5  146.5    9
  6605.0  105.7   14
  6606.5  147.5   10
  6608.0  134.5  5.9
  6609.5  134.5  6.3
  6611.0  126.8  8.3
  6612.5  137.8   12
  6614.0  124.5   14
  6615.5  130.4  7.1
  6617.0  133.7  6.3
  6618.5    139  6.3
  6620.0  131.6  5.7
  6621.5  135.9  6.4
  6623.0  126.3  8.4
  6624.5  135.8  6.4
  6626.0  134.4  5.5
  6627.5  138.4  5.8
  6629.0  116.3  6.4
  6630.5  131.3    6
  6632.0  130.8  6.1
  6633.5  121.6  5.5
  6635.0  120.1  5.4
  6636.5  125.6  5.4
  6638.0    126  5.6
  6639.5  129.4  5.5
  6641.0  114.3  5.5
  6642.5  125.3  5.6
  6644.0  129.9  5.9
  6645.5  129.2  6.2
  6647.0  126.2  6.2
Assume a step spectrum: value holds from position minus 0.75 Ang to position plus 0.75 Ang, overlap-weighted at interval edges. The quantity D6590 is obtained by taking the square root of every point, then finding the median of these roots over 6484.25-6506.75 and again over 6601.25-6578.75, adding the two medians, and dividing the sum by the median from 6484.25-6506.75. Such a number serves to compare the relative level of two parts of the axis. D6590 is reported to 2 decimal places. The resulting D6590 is 2.04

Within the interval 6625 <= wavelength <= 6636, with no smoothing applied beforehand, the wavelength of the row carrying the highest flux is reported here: 6627.5 Ang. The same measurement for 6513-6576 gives 6543.5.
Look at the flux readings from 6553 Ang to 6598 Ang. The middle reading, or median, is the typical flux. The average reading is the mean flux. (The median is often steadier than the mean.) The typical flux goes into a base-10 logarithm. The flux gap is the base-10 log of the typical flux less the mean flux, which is -129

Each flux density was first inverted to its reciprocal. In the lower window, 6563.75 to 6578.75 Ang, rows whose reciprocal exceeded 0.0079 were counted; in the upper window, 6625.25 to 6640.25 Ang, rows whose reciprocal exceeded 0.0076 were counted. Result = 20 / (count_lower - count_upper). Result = -10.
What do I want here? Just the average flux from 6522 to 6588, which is 131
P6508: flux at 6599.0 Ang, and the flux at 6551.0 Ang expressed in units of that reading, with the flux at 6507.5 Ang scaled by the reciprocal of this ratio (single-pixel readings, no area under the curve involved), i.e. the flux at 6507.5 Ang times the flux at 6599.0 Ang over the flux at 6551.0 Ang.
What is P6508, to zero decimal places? 125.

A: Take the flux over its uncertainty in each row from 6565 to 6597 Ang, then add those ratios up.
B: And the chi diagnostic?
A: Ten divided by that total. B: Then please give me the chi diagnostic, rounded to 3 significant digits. 0.0210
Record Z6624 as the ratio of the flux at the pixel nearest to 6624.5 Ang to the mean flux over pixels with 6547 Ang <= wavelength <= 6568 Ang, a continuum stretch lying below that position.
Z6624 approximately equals 1.07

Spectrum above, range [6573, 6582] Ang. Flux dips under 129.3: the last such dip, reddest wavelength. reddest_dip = 6576.5 Ang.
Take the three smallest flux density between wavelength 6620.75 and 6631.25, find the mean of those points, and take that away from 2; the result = -123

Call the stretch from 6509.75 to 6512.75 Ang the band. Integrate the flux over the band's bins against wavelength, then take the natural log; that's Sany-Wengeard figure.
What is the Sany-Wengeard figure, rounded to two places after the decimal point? 6.00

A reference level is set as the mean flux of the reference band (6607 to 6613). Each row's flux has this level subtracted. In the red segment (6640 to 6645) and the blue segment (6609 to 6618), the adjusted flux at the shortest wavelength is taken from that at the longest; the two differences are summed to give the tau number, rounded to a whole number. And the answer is 15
